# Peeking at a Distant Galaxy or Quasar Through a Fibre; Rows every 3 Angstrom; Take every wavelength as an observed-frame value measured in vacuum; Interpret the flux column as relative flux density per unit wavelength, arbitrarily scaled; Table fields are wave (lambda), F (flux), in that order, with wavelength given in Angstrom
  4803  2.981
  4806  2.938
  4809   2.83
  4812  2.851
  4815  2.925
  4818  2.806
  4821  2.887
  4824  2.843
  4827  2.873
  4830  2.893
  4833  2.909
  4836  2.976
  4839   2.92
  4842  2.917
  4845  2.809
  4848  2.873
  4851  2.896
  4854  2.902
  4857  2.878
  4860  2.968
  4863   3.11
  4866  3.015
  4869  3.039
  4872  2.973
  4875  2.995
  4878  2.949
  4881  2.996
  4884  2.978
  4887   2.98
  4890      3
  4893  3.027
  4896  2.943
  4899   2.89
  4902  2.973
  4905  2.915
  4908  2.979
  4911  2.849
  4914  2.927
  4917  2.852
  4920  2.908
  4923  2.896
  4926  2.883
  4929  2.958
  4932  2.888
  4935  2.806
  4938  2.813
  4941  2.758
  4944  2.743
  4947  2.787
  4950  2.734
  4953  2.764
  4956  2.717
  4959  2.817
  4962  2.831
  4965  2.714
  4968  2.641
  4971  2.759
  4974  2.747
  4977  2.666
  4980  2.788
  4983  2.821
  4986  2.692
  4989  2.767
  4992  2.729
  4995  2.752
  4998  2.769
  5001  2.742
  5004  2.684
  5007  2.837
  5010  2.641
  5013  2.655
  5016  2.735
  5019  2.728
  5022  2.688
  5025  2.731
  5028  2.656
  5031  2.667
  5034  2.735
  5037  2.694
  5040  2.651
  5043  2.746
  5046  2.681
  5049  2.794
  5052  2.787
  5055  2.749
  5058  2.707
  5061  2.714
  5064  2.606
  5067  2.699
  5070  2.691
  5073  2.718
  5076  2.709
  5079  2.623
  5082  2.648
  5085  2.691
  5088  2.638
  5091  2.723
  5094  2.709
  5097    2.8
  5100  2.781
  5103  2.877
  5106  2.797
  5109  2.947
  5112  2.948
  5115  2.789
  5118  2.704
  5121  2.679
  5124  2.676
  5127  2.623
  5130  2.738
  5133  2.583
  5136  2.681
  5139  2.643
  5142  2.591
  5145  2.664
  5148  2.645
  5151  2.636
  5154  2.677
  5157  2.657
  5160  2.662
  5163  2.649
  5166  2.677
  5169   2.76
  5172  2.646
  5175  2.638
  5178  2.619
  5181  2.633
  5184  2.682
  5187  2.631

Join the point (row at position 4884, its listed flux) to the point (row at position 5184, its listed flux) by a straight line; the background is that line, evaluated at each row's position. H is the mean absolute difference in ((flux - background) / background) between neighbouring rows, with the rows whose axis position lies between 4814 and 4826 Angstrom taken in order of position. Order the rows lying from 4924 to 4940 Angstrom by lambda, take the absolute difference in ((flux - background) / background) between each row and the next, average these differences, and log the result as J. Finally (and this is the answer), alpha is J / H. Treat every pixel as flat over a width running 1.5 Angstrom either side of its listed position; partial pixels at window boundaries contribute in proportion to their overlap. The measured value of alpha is 0.75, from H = 0.026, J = 0.020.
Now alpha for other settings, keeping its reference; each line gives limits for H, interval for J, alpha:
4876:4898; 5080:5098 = 1.82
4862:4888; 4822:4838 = 0.89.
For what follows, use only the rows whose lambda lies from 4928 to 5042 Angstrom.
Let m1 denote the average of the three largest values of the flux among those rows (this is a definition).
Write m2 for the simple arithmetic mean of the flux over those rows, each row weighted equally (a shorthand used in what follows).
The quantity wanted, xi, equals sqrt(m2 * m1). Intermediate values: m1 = 2.89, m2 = 2.74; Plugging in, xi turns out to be 2.82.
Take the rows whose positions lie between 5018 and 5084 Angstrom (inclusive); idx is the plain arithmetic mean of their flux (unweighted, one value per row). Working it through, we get 2.70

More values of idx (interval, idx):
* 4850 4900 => 2.97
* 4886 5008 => 2.82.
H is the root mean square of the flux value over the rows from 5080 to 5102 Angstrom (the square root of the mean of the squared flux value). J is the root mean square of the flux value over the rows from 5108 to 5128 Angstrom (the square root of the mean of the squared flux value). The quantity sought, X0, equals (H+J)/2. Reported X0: 2.741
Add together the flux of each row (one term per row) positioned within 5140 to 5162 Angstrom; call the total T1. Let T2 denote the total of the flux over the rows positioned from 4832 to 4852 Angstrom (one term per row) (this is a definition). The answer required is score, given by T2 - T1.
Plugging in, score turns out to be 1.8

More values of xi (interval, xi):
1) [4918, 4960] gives 2.87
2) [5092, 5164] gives 2.82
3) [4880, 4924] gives 2.97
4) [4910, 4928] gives 2.90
